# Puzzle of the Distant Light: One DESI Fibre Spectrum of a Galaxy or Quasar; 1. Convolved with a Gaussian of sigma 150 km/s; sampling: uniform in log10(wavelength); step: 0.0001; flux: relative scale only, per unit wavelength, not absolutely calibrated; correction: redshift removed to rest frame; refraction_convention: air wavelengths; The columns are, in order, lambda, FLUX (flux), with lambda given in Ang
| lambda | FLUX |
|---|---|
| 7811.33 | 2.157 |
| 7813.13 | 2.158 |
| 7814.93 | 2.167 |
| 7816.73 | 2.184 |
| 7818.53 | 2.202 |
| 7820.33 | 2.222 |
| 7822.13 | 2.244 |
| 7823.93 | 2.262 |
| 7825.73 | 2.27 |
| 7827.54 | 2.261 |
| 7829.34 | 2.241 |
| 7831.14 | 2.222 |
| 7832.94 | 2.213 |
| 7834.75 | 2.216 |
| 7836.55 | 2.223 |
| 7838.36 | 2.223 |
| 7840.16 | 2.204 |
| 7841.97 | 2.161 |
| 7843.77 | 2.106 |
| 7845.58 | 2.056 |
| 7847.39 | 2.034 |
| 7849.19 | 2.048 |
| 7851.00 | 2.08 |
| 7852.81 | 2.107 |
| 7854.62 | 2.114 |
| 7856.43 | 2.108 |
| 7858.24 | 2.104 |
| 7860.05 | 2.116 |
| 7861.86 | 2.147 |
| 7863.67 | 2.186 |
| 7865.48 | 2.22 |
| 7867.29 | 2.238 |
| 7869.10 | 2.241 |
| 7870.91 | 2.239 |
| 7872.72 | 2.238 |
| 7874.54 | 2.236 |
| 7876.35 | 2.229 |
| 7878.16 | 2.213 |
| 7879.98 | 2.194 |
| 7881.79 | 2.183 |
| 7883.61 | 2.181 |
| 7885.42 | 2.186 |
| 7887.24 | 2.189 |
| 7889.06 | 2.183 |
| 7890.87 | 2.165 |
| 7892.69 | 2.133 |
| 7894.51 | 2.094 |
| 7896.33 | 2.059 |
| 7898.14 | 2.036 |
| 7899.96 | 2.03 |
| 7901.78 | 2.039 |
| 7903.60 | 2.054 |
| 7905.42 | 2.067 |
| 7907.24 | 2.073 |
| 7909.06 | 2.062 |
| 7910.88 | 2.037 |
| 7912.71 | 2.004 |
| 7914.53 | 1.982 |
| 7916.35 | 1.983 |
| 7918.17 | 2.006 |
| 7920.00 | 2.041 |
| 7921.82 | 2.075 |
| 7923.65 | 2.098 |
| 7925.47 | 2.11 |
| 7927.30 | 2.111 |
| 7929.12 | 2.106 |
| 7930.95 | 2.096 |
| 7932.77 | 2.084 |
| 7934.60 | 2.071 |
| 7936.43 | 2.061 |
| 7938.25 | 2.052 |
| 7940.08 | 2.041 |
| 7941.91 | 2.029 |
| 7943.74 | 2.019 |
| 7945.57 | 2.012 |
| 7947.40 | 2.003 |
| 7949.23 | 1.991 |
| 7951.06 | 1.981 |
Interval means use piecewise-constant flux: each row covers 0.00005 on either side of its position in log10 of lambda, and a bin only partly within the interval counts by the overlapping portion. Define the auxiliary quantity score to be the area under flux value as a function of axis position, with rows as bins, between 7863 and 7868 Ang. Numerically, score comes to 11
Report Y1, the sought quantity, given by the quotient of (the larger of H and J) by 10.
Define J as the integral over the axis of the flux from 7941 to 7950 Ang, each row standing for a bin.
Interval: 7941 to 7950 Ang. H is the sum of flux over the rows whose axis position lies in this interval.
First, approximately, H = 10.1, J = 18.1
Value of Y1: 1.81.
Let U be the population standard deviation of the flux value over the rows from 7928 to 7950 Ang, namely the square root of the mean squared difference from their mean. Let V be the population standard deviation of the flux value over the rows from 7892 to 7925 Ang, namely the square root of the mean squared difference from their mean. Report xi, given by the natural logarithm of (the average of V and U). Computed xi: -3.29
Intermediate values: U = 0.036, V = 0.039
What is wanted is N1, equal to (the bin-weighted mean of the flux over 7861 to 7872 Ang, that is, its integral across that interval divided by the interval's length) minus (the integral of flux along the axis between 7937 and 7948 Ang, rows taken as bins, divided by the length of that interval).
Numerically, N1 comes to 0.19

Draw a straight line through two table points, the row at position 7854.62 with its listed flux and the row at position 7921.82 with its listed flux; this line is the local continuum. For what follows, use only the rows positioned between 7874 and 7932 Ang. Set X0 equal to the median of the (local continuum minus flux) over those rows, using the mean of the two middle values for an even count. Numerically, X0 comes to -0.014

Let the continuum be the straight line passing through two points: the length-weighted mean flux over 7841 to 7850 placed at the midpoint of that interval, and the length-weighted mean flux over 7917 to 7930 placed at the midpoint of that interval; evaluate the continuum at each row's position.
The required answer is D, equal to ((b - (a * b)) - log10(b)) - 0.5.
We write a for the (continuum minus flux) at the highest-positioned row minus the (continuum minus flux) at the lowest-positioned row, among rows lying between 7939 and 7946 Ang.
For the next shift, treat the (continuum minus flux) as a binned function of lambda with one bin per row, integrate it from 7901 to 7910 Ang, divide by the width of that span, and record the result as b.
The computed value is 1.25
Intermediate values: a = 0.03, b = 0.0184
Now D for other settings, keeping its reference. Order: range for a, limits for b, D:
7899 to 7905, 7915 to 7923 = 0.85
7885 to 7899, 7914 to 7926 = 0.99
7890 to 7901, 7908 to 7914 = 0.88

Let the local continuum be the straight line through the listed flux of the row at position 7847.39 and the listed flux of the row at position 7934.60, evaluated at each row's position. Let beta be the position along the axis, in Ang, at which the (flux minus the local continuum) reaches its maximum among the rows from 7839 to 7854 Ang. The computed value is 7840.16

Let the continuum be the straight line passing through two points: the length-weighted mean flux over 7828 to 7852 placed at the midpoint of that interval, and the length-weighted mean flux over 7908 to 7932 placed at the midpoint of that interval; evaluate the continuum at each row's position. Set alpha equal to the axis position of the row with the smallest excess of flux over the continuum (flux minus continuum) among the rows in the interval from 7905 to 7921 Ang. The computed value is 7914.53 Ang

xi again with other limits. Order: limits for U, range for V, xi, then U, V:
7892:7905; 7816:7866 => -2.96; 0.035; 0.069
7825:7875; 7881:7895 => -2.97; 0.071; 0.032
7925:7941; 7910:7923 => -3.57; 0.025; 0.032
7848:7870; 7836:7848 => -2.70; 0.061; 0.073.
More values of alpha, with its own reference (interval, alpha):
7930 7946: 7945.57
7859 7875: 7860.05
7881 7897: 7896.33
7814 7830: 7814.93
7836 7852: 7847.39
